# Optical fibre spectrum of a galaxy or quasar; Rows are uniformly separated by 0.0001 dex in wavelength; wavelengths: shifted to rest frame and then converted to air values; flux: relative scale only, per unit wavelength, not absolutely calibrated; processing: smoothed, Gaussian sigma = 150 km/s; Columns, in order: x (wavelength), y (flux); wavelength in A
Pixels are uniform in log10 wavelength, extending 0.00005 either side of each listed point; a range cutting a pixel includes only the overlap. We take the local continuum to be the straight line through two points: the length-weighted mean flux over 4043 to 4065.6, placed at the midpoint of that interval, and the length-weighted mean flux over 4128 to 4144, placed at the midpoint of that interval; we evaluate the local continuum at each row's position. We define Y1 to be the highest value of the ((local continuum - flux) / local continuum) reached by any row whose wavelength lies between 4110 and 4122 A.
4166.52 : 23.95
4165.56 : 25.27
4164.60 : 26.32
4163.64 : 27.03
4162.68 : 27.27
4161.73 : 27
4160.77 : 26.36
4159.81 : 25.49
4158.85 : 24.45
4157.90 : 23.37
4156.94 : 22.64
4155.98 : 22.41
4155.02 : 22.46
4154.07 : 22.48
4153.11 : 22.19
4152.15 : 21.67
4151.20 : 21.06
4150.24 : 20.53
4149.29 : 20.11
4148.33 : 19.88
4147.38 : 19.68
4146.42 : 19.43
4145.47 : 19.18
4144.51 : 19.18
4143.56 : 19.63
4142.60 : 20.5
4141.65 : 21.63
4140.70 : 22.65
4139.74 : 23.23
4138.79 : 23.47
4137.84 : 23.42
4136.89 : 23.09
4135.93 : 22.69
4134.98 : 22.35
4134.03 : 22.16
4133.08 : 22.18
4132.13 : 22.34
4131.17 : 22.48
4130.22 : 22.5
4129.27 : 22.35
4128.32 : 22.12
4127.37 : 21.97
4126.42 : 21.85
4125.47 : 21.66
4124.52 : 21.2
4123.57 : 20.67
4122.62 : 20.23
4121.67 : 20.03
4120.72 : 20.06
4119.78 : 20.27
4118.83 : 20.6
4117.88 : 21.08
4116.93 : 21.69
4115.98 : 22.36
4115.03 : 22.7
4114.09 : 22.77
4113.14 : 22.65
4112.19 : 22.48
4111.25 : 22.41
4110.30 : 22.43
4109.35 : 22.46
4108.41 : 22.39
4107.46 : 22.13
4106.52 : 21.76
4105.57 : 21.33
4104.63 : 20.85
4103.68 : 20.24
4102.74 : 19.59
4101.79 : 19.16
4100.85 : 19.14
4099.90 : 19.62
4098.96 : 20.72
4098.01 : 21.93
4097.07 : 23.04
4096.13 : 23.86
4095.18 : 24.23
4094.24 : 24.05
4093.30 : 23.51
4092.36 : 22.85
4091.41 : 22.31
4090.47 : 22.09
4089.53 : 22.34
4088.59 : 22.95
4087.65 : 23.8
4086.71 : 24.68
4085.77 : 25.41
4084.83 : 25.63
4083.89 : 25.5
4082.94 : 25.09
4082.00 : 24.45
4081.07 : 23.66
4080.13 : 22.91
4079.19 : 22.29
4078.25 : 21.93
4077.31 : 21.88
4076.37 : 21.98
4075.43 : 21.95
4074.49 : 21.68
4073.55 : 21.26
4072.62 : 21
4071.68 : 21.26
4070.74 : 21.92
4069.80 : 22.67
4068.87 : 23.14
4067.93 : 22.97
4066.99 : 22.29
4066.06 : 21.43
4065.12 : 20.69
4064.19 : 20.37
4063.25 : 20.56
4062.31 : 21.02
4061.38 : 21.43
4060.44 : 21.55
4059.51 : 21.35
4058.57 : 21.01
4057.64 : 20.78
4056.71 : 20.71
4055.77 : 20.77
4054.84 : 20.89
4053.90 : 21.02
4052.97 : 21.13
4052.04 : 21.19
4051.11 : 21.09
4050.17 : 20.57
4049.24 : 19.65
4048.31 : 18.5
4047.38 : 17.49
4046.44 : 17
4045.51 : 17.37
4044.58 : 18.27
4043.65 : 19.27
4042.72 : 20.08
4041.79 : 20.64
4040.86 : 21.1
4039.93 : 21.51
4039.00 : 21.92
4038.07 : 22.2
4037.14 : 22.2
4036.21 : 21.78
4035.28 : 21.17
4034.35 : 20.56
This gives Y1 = 0.09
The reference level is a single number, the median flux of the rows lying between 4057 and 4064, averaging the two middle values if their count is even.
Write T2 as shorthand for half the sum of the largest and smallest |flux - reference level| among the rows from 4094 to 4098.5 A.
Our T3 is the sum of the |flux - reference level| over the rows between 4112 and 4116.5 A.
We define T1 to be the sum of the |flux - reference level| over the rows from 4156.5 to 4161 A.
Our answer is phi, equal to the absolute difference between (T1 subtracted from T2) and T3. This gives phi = 23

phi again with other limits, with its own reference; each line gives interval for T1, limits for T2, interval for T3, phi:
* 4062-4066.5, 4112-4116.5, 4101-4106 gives 5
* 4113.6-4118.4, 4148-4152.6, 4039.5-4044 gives 9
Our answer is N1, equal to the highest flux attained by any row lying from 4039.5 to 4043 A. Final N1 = 21.51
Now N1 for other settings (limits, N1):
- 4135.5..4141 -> 23.47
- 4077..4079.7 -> 22.29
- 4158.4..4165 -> 27.27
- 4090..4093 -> 22.85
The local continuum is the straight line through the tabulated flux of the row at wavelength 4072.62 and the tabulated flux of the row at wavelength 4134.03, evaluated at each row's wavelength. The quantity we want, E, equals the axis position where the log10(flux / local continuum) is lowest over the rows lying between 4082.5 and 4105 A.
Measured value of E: 4100.85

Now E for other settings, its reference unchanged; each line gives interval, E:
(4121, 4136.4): 4121.67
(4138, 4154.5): 4145.47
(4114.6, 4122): 4121.67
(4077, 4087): 4077.31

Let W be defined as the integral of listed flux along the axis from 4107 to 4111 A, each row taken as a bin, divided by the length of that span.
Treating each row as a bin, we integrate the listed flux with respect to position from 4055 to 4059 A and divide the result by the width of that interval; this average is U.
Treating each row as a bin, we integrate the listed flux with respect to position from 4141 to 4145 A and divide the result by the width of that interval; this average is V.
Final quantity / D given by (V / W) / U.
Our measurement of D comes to 0.044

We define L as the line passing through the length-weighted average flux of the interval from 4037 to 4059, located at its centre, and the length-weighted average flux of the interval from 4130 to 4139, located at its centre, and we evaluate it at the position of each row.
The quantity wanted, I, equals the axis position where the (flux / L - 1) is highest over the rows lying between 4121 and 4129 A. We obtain 4128.32 A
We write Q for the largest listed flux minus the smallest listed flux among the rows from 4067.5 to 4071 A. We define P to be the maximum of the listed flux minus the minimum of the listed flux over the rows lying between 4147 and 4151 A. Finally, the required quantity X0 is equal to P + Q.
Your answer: 2.1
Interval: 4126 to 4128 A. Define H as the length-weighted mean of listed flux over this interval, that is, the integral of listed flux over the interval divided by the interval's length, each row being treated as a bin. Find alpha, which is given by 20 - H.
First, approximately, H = 21.9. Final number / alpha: -1.9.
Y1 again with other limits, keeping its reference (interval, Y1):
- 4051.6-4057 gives -0.02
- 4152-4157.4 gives 0.05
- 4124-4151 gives 0.15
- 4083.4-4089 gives -0.09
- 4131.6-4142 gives 0.04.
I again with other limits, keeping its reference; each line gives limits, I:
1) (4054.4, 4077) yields 4068.87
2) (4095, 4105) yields 4095.18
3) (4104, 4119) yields 4114.09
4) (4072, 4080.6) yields 4080.13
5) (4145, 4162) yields 4161.73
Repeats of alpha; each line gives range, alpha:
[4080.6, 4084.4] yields -4.7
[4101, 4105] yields 0.1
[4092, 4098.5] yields -3.4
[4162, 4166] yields -6.5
